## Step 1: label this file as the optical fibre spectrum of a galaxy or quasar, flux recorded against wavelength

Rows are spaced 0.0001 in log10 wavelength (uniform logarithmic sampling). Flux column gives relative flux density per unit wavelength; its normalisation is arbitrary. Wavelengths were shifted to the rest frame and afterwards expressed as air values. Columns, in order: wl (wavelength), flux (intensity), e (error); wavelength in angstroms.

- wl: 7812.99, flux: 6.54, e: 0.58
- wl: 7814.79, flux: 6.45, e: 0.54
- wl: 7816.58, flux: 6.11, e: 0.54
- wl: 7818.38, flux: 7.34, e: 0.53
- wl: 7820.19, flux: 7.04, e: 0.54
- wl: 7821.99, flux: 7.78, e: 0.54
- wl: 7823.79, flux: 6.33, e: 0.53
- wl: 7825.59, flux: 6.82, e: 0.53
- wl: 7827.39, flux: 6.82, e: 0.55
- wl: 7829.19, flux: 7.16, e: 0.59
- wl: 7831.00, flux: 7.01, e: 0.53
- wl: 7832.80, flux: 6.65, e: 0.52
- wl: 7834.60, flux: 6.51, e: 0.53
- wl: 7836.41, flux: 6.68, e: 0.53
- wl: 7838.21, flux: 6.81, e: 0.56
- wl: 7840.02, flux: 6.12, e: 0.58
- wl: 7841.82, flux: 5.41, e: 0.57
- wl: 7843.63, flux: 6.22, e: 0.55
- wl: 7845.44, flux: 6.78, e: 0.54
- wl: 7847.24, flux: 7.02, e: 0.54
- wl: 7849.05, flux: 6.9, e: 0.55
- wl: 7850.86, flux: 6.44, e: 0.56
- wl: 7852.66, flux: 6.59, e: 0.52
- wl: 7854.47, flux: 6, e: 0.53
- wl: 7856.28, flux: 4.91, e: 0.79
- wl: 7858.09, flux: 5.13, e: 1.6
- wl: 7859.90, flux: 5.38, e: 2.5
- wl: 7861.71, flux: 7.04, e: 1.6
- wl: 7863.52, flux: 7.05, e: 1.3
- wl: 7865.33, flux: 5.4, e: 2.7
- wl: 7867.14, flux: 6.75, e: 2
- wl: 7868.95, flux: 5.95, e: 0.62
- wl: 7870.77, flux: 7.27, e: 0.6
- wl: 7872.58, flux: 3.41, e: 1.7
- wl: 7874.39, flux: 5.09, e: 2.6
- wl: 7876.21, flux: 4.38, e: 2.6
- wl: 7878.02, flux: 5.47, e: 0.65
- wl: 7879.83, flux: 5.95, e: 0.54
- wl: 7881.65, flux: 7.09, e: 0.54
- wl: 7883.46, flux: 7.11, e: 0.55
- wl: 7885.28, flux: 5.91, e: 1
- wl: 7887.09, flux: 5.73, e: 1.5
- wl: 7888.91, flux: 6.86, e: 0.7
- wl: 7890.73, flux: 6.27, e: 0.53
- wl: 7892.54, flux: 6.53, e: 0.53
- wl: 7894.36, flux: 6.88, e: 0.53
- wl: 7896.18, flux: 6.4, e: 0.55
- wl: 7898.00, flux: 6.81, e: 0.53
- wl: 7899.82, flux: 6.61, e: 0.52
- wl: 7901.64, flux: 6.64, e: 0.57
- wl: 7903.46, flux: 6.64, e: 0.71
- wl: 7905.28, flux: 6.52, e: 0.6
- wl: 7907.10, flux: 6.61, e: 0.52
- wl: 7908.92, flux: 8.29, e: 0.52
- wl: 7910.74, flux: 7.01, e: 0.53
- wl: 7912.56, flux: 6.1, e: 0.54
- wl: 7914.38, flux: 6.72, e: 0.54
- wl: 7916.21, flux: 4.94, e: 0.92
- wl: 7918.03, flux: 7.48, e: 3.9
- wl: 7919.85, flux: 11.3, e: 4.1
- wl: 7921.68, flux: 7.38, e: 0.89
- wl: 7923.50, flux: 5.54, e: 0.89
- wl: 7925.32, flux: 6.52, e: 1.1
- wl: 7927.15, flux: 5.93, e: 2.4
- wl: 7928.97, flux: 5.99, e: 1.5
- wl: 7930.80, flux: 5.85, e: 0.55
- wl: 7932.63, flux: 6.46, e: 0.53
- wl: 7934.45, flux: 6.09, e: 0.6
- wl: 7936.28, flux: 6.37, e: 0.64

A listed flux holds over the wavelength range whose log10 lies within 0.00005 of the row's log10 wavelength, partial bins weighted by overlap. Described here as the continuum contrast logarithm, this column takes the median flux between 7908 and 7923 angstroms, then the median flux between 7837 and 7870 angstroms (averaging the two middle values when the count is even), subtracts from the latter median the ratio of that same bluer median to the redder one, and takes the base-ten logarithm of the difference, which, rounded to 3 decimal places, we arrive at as 0.736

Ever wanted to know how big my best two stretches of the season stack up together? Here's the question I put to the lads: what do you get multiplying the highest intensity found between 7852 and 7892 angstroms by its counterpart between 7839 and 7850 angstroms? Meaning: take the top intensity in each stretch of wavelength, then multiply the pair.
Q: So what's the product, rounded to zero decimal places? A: 51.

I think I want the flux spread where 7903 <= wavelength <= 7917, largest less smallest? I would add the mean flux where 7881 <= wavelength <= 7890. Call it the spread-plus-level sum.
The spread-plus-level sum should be 9.9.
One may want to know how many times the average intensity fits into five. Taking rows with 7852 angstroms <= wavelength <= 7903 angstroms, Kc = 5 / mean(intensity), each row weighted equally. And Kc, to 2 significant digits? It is 0.82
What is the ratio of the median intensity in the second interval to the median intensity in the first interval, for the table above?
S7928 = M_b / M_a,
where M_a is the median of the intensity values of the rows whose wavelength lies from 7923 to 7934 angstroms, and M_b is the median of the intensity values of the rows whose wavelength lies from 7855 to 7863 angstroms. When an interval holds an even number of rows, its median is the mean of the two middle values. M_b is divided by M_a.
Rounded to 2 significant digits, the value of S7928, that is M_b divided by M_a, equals 0.88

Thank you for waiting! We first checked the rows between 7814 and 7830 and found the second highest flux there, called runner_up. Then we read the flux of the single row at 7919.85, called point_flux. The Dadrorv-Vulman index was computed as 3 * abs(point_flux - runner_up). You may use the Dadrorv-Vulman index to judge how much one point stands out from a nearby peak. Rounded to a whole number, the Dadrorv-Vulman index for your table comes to 12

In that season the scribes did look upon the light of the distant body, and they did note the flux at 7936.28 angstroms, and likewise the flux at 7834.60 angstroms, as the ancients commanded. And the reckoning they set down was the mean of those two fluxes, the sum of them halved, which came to 6.44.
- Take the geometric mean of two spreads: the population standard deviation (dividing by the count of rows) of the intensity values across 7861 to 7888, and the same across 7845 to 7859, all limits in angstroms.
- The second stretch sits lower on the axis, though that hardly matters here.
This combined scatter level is 0.905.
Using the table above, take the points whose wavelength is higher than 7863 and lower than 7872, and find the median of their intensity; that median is 6.75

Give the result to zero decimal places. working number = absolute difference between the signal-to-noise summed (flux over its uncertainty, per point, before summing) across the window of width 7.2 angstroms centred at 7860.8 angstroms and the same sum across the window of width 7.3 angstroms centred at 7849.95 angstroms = 35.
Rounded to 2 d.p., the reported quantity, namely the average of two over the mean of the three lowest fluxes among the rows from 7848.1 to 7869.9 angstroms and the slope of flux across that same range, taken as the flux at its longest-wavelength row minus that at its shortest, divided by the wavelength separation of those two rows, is 0.17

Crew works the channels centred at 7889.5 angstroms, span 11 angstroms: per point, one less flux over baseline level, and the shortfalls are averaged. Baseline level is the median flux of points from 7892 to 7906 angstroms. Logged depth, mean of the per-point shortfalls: 0.04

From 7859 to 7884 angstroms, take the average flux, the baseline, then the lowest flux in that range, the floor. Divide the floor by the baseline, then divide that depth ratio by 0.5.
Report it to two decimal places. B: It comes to 1.15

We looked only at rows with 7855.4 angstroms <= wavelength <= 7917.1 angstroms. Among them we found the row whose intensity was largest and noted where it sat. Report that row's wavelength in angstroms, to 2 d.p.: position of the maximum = 7908.92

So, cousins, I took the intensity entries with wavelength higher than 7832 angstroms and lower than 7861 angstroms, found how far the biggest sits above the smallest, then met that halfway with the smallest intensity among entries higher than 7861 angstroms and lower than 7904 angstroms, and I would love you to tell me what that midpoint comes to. 2.8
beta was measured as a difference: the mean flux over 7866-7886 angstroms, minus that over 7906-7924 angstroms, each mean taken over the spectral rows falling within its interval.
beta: -1.3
